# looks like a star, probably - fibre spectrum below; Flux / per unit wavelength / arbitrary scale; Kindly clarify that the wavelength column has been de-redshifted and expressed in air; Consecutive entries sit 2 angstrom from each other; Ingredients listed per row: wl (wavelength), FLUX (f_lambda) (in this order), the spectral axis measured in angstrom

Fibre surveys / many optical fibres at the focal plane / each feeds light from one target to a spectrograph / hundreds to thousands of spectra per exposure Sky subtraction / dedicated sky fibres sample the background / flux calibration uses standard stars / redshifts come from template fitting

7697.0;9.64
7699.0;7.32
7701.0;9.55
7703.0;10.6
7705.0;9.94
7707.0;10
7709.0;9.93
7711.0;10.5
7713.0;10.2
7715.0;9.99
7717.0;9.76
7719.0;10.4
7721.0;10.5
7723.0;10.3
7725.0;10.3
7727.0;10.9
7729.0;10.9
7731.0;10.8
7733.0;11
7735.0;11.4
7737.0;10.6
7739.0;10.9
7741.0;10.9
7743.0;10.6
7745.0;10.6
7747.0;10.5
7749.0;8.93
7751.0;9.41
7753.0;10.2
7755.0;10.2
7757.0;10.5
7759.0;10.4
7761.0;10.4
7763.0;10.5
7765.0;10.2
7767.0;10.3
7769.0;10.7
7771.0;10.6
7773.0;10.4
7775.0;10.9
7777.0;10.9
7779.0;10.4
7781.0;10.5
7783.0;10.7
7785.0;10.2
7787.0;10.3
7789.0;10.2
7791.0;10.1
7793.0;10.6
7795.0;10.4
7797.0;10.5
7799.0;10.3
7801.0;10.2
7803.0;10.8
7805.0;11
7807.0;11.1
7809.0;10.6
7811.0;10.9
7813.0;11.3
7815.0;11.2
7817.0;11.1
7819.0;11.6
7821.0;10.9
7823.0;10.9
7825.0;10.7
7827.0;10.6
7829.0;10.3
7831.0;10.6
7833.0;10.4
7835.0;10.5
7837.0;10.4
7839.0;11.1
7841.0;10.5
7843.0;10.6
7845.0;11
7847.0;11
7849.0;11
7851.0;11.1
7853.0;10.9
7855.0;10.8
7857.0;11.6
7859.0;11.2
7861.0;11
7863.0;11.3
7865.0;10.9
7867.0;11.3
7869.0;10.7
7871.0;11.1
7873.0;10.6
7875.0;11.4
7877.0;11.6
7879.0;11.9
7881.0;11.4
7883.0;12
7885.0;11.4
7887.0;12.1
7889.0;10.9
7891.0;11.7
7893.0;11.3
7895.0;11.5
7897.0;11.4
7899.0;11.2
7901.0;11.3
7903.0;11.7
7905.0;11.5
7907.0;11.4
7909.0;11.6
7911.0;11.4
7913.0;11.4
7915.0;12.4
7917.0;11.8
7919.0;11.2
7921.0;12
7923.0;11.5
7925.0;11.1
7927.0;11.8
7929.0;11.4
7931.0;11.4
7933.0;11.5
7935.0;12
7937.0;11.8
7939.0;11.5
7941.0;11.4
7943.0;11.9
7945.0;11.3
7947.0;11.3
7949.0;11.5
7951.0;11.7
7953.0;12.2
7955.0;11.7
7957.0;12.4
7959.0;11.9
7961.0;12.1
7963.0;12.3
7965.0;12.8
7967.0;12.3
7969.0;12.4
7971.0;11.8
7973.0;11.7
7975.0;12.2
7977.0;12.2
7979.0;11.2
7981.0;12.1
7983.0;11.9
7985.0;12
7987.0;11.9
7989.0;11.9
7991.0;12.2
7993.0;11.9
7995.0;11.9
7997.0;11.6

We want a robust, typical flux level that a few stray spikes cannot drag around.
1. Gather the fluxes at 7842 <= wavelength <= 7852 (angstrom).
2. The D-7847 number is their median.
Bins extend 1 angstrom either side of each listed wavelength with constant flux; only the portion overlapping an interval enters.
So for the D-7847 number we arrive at 11.0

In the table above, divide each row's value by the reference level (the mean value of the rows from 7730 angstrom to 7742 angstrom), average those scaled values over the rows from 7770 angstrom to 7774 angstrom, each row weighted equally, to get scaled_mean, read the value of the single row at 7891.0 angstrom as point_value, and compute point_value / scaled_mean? 12.2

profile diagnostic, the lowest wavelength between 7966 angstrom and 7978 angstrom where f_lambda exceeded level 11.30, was 7967.0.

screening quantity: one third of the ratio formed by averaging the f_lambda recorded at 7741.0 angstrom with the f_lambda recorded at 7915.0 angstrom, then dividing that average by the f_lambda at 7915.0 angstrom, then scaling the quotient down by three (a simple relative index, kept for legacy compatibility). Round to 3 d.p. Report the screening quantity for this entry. 0.313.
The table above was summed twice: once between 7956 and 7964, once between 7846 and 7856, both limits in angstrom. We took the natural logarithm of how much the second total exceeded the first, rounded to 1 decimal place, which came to 1.8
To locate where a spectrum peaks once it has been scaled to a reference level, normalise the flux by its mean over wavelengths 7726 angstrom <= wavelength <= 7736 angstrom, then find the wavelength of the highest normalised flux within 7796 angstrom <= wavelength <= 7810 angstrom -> 7807.0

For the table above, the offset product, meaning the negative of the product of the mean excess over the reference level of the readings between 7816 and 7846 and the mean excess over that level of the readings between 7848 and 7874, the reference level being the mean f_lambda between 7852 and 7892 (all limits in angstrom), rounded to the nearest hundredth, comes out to -0.14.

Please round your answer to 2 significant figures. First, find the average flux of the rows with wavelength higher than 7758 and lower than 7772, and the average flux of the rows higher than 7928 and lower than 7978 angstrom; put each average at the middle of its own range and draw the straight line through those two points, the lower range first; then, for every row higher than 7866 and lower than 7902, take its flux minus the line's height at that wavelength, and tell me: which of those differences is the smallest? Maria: -0.66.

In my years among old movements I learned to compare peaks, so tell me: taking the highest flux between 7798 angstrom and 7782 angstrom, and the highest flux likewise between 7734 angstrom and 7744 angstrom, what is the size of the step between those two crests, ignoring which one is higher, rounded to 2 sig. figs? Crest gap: 0.70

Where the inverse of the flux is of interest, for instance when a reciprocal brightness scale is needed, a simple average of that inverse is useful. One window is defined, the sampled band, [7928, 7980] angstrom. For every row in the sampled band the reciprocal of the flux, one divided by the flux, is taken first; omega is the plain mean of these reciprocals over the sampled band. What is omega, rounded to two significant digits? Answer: 0.085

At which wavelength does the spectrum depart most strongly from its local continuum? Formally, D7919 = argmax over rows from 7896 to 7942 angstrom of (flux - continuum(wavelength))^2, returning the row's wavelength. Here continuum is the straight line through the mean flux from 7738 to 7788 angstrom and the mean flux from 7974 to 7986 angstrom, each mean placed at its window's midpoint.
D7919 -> 7915.0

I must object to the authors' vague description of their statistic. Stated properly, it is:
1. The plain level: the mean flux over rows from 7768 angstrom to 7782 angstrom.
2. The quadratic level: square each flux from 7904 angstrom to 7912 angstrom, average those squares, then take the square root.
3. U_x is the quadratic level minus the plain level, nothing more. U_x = 0.85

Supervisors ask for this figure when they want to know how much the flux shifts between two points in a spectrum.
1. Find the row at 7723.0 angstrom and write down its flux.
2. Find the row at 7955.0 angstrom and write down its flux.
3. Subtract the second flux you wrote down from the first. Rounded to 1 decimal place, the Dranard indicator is -1.4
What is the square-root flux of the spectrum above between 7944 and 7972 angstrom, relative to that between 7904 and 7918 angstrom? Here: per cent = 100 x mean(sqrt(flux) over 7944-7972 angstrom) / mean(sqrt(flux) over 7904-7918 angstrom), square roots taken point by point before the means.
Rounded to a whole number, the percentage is 101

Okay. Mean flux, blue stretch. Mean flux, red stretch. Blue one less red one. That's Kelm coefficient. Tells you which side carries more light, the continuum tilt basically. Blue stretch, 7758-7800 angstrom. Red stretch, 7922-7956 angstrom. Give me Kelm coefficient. -1.1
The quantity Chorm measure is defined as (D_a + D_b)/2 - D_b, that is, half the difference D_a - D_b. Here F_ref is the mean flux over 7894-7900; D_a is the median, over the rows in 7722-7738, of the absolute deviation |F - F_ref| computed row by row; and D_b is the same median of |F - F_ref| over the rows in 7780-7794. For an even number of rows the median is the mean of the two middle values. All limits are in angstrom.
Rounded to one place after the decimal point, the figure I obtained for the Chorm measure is -0.3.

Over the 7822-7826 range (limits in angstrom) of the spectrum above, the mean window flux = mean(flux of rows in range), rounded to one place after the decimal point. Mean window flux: 10.8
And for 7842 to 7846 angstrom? 10.8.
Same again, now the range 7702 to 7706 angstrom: 10.3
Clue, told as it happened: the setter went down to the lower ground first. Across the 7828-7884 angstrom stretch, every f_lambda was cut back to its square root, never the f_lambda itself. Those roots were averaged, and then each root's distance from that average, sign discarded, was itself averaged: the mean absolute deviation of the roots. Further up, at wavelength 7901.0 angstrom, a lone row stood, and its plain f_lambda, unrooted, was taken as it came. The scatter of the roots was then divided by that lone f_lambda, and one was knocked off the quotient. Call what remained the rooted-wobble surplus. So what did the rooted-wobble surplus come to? -0.9953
